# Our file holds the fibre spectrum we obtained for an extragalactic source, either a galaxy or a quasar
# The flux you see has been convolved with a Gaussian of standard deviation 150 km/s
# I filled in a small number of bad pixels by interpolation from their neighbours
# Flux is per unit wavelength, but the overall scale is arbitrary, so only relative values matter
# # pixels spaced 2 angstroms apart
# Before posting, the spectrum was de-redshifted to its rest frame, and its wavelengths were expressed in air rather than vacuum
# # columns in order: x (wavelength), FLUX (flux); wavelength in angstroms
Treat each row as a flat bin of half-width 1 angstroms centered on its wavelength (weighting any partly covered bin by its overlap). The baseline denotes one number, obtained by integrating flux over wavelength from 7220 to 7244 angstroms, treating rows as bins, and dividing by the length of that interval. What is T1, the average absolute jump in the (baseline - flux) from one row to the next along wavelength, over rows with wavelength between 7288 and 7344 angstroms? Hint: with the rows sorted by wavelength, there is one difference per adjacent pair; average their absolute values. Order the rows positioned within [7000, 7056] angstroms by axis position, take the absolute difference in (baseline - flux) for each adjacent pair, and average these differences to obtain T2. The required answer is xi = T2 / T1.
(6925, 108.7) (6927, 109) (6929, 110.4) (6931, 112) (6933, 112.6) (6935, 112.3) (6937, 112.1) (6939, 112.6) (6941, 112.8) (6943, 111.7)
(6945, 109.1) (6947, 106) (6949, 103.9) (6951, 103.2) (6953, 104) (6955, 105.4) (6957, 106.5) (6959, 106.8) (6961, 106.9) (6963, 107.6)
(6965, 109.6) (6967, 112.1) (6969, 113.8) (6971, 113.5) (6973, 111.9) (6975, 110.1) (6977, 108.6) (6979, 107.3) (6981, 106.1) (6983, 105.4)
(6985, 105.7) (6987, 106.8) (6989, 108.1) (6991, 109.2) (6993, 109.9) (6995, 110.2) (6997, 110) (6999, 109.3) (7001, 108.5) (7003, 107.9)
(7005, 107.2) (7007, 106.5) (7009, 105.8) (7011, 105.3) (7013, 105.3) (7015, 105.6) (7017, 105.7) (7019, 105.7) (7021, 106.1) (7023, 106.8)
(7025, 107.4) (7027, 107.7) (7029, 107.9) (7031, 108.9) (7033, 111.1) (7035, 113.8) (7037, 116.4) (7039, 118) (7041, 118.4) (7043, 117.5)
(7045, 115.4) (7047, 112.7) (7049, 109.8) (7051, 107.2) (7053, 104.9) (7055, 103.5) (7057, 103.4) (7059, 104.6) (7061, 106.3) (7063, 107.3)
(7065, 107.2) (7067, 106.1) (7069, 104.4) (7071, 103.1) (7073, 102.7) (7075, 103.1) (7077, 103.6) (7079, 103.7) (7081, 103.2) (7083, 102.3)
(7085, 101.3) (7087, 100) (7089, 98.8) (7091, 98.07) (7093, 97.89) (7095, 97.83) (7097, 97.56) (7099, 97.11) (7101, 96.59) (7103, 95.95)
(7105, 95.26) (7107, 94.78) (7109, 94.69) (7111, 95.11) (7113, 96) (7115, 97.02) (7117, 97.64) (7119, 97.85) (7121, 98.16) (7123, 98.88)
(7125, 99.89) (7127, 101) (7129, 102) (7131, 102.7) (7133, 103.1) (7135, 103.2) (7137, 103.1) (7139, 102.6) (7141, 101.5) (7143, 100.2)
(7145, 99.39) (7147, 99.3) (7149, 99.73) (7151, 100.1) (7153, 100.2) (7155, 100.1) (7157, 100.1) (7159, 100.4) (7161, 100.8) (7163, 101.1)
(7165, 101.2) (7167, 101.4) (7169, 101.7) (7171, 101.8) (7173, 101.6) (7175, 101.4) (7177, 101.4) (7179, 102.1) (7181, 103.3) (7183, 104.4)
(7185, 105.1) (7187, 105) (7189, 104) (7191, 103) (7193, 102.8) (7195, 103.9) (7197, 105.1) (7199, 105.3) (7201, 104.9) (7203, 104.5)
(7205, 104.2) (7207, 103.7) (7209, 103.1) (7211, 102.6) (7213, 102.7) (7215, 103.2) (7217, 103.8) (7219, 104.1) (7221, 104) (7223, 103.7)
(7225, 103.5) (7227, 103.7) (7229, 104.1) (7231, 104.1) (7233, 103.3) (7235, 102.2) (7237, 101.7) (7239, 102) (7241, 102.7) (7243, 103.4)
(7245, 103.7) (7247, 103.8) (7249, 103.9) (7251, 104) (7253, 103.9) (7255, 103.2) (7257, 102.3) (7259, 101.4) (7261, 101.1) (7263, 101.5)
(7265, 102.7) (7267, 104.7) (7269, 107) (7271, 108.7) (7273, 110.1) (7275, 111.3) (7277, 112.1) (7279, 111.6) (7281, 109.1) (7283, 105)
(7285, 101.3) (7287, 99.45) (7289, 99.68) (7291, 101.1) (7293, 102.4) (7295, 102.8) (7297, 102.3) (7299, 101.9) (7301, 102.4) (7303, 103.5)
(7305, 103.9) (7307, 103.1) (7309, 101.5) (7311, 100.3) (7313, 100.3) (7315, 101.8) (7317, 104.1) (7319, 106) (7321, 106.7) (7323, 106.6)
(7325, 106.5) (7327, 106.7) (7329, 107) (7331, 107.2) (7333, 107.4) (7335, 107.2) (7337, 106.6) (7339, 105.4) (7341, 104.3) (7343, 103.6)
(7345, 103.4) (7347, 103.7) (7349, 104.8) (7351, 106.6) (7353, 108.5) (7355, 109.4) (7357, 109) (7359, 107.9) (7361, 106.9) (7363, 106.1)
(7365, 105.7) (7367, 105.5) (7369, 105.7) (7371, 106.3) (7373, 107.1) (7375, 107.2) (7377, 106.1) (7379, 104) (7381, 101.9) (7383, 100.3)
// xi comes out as 1.49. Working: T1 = 0.8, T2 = 1.16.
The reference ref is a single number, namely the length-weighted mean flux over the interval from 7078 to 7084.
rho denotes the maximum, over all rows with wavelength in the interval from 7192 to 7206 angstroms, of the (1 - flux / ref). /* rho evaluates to 0.003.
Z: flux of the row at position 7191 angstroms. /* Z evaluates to 103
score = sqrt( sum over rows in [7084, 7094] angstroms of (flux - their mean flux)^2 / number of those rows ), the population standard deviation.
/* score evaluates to 1.3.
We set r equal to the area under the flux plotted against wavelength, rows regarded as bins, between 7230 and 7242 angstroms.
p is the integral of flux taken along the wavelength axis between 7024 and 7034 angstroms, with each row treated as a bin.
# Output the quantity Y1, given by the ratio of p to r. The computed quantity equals 0.88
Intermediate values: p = 1086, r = 1232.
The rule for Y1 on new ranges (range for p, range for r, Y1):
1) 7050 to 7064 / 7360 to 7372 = 1.16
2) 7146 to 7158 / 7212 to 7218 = 1.94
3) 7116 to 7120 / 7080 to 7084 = 0.95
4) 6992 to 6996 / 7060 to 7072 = 0.35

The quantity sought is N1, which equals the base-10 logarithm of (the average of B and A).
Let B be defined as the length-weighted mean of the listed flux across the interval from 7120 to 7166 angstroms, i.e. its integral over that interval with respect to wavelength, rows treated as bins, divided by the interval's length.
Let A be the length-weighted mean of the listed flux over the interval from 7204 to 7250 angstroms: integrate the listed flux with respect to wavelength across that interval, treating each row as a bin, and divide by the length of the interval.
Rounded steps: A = 103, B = 101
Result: 2.01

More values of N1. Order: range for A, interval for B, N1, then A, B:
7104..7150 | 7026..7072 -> 2.02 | 99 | 109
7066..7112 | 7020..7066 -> 2.02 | 100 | 110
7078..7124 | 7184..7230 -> 2.00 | 98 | 104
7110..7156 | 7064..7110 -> 2.00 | 100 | 100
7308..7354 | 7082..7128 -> 2.01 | 105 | 98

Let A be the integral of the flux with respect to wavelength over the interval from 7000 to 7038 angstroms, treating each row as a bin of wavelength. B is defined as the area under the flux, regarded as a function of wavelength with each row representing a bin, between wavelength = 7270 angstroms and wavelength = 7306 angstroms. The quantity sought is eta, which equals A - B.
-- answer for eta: 322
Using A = 4099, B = 3777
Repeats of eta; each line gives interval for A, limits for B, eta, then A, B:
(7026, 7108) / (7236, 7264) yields 5733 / 8611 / 2877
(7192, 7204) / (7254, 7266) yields 29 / 1253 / 1224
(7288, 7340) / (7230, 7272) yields 1066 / 5409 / 4343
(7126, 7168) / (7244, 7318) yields -3439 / 4246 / 7686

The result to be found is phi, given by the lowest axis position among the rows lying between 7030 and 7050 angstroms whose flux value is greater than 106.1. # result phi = 7031 angstroms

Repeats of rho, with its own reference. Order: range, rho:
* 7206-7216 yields 0.005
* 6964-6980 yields -0.041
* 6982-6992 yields -0.023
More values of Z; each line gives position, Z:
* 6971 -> 113.5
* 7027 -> 107.7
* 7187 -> 105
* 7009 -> 105.8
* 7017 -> 105.7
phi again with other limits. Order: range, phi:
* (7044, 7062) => 7045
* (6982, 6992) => 6987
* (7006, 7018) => 7007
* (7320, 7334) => 7321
